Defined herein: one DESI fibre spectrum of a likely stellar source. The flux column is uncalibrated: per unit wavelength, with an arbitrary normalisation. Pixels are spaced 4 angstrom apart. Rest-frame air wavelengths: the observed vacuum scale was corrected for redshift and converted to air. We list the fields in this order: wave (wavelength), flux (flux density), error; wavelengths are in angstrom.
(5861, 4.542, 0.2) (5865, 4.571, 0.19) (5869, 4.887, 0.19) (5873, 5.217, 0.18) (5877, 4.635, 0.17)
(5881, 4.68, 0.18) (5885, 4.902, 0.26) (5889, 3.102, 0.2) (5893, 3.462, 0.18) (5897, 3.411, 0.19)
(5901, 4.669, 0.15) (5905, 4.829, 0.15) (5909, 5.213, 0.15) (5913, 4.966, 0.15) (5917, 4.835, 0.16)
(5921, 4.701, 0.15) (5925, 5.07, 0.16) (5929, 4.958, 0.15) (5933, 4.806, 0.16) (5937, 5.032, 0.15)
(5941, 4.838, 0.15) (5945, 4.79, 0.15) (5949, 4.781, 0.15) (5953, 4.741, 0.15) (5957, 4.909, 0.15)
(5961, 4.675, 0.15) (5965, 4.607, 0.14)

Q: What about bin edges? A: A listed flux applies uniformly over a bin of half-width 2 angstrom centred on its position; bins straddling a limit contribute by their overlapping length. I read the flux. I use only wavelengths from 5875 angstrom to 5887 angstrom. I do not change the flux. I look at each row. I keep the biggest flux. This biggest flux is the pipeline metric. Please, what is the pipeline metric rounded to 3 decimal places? 4.902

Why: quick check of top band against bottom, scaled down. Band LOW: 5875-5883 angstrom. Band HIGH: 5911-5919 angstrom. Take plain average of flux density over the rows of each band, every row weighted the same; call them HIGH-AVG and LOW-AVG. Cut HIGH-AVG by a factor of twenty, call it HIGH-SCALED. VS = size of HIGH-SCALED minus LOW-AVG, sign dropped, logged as 4.41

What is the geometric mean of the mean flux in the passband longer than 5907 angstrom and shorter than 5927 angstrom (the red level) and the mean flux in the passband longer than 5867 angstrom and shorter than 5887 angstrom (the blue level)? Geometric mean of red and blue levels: 4.91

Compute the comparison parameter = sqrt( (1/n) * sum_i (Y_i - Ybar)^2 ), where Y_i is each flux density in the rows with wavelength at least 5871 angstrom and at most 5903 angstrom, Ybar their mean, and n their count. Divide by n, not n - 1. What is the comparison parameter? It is 0.8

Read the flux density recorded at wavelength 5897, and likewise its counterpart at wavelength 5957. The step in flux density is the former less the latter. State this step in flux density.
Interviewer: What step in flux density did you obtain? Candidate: -1.5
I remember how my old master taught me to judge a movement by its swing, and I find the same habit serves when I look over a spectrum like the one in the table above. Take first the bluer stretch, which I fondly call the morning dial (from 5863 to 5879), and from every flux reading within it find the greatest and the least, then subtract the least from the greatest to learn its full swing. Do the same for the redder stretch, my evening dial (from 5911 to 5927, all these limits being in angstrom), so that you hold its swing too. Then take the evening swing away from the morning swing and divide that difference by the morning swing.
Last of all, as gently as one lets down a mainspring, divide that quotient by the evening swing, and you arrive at 1.2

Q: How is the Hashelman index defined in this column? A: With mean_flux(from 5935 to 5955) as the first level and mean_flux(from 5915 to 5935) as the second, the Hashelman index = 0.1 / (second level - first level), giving 2.7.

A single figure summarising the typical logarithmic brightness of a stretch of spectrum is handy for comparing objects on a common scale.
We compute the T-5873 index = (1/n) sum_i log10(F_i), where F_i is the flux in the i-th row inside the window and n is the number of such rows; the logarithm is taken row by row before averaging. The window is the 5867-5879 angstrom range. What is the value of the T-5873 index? 0.691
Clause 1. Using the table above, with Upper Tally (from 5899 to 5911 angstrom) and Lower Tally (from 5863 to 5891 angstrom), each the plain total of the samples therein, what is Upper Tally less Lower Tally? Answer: -17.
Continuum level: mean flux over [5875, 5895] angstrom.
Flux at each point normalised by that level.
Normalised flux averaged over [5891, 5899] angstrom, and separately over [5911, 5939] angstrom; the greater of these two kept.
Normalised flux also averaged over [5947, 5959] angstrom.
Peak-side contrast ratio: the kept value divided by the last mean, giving 1.02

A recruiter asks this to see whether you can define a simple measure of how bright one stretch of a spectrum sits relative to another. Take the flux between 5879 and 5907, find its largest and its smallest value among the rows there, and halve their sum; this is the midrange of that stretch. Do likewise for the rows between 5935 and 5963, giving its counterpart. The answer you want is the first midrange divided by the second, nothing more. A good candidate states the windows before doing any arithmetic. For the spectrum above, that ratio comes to 0.825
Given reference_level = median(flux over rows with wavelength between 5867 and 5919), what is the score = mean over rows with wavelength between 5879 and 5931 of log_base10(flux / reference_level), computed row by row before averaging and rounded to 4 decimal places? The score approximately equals -0.0340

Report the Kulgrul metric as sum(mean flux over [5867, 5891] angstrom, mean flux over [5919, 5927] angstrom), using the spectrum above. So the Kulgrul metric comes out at 9.5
